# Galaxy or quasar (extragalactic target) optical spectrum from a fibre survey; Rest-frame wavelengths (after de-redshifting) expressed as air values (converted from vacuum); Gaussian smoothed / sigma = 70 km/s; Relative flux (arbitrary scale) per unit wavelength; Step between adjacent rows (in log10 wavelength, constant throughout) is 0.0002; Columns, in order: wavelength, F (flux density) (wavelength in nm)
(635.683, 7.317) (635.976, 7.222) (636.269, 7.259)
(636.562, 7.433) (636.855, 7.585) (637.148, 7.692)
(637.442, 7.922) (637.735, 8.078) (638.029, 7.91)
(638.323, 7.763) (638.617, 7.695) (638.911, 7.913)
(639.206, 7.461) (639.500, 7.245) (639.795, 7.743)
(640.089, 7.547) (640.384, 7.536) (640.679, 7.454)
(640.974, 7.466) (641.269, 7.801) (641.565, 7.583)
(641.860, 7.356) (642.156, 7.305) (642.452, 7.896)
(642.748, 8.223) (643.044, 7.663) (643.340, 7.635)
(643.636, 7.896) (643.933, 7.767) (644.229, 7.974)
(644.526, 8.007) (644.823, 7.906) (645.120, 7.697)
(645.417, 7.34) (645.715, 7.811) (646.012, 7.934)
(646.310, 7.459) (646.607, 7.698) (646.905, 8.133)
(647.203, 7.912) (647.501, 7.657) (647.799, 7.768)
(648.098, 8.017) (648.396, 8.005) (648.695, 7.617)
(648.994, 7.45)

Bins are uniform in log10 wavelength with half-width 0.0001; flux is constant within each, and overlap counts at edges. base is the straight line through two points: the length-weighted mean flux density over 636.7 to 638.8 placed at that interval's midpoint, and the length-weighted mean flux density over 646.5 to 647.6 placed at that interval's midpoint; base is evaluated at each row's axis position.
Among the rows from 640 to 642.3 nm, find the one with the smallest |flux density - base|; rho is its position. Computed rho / 641.269 nm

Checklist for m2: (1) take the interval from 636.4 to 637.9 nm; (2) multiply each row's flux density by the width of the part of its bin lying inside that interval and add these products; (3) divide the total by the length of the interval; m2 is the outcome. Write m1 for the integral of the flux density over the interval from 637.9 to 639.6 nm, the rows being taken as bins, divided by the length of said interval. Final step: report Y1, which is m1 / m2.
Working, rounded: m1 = 7.67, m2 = 7.74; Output 0.99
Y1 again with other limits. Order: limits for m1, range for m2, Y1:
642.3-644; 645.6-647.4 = 1.00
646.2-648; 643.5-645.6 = 1.00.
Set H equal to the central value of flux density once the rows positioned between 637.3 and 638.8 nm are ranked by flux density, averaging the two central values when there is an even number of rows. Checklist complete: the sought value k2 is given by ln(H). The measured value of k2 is 2.07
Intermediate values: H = 7.91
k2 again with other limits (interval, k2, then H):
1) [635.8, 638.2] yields 2.03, 7.64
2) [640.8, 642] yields 2.02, 7.52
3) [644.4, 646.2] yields 2.06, 7.86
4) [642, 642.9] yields 2.07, 7.90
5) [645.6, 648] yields 2.05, 7.79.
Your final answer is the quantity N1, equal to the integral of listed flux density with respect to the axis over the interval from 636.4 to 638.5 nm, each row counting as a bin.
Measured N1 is 16.3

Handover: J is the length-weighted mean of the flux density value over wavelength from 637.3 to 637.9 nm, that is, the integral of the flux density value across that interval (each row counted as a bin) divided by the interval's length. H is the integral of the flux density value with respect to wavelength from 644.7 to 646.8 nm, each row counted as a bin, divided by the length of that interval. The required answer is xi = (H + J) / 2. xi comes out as 7.85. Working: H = 7.7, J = 8.00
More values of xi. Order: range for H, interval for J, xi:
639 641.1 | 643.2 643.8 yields 7.63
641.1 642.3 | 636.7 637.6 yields 7.63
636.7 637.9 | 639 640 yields 7.67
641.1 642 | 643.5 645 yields 7.74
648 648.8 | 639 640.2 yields 7.70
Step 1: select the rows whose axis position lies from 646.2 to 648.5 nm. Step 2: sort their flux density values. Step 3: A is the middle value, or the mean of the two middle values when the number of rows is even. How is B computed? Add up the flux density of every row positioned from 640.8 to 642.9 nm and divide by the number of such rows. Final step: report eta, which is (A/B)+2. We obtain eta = 3.02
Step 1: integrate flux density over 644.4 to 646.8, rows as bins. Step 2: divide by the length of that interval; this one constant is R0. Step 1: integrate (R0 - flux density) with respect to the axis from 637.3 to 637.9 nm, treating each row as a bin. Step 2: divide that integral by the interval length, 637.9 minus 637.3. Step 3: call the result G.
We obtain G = -0.26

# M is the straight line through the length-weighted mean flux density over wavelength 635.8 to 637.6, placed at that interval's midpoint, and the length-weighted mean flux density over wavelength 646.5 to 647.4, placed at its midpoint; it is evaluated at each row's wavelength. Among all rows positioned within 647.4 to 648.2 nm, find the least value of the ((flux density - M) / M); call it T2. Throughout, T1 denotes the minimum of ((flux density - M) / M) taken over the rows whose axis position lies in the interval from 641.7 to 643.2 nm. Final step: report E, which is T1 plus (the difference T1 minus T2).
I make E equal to -0.08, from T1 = -0.05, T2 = -0.03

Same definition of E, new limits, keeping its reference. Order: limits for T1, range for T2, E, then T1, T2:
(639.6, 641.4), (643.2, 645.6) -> 0.01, -0.03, -0.07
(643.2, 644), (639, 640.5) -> 0.01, -0.02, -0.05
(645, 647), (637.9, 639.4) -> -0.11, -0.07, -0.02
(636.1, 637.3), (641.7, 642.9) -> -0.01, -0.03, -0.05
